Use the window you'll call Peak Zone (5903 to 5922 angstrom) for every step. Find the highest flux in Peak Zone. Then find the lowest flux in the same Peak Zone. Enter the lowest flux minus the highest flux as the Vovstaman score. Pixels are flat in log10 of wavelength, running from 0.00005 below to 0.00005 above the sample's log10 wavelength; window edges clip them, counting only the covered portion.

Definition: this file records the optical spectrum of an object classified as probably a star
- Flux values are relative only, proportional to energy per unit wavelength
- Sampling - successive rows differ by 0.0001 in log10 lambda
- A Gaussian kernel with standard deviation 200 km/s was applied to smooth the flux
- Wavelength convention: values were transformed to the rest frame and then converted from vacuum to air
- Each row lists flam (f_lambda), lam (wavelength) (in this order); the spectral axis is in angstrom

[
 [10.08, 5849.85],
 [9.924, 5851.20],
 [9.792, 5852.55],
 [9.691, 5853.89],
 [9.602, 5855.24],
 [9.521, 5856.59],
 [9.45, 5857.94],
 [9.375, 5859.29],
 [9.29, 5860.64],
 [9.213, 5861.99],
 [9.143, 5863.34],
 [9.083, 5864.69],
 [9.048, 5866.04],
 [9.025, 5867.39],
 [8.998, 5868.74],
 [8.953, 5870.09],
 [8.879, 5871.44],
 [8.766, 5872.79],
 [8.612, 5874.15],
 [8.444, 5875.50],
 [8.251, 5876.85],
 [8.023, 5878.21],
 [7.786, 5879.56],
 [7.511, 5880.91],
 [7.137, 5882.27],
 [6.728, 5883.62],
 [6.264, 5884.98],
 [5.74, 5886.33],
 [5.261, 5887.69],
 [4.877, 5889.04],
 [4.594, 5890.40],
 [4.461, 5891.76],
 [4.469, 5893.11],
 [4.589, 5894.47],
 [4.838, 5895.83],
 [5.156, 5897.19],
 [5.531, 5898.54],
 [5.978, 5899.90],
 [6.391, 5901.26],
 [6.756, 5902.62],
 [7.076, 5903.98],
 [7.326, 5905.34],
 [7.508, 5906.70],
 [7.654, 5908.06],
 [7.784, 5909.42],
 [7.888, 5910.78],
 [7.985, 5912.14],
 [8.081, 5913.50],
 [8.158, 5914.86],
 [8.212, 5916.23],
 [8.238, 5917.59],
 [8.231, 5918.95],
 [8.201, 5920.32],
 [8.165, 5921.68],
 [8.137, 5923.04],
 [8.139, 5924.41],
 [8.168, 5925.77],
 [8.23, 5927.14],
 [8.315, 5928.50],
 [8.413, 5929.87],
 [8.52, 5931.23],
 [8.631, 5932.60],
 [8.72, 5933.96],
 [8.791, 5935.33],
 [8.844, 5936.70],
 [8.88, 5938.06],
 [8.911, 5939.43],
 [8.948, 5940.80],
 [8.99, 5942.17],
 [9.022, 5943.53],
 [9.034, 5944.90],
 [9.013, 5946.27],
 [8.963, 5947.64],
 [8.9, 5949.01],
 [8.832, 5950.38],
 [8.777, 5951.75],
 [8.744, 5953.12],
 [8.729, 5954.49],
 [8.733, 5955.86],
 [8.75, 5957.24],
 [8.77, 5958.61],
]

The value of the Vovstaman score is -1.16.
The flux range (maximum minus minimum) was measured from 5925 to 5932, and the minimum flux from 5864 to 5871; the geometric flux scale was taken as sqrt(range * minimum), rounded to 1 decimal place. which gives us 1.8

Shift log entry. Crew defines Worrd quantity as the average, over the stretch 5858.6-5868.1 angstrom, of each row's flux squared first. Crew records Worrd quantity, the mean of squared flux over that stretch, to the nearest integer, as 84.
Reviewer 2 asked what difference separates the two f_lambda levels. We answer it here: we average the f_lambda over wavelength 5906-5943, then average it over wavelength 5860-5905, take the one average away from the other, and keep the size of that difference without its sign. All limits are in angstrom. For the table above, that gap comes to 1.2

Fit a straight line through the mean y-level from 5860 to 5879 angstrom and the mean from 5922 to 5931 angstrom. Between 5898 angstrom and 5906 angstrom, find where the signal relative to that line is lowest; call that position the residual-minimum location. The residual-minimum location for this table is 5898.54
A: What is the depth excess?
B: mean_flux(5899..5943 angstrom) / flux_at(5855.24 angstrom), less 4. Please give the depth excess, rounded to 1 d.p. -3.2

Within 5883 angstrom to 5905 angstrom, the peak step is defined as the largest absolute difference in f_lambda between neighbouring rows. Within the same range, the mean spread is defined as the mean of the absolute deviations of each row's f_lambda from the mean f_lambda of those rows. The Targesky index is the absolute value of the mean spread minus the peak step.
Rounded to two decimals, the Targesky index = 0.24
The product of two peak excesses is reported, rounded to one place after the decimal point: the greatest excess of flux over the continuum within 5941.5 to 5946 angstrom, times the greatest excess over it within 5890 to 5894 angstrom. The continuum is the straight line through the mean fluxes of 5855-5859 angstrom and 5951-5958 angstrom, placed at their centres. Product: -1.0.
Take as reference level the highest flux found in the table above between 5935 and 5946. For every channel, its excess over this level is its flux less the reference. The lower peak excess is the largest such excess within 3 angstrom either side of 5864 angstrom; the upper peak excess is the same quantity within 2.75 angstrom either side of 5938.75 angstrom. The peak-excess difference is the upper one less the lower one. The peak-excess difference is -0.3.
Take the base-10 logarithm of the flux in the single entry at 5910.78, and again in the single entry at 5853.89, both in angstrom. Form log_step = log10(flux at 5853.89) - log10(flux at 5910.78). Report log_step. 0.09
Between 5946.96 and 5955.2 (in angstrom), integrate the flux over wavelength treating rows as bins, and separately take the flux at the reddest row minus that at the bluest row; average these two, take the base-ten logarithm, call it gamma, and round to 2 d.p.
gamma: 1.56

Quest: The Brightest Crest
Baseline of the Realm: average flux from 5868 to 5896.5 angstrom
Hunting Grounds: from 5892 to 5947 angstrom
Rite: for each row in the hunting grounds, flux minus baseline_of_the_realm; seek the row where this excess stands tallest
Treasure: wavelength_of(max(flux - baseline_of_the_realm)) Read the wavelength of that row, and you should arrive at 5944.90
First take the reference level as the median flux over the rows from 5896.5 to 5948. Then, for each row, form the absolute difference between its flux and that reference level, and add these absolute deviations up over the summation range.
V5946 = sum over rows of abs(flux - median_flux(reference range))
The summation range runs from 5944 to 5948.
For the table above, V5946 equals 2.4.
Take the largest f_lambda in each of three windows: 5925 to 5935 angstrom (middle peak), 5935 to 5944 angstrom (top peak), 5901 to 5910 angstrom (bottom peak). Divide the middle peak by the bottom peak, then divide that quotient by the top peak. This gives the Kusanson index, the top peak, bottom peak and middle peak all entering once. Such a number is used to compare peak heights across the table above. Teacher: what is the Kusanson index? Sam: 0.124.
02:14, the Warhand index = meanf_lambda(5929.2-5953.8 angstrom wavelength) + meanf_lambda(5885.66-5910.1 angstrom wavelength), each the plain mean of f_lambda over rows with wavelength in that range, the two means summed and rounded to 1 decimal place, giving 14.7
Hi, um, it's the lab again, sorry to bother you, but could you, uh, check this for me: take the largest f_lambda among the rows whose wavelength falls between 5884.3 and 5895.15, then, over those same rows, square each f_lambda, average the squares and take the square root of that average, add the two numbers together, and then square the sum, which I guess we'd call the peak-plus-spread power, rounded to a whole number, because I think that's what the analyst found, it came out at 128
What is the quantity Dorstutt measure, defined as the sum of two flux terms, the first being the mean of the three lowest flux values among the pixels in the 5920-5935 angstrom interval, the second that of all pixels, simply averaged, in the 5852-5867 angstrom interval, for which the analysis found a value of 17.5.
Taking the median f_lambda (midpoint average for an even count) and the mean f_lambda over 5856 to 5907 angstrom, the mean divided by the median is 0.97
